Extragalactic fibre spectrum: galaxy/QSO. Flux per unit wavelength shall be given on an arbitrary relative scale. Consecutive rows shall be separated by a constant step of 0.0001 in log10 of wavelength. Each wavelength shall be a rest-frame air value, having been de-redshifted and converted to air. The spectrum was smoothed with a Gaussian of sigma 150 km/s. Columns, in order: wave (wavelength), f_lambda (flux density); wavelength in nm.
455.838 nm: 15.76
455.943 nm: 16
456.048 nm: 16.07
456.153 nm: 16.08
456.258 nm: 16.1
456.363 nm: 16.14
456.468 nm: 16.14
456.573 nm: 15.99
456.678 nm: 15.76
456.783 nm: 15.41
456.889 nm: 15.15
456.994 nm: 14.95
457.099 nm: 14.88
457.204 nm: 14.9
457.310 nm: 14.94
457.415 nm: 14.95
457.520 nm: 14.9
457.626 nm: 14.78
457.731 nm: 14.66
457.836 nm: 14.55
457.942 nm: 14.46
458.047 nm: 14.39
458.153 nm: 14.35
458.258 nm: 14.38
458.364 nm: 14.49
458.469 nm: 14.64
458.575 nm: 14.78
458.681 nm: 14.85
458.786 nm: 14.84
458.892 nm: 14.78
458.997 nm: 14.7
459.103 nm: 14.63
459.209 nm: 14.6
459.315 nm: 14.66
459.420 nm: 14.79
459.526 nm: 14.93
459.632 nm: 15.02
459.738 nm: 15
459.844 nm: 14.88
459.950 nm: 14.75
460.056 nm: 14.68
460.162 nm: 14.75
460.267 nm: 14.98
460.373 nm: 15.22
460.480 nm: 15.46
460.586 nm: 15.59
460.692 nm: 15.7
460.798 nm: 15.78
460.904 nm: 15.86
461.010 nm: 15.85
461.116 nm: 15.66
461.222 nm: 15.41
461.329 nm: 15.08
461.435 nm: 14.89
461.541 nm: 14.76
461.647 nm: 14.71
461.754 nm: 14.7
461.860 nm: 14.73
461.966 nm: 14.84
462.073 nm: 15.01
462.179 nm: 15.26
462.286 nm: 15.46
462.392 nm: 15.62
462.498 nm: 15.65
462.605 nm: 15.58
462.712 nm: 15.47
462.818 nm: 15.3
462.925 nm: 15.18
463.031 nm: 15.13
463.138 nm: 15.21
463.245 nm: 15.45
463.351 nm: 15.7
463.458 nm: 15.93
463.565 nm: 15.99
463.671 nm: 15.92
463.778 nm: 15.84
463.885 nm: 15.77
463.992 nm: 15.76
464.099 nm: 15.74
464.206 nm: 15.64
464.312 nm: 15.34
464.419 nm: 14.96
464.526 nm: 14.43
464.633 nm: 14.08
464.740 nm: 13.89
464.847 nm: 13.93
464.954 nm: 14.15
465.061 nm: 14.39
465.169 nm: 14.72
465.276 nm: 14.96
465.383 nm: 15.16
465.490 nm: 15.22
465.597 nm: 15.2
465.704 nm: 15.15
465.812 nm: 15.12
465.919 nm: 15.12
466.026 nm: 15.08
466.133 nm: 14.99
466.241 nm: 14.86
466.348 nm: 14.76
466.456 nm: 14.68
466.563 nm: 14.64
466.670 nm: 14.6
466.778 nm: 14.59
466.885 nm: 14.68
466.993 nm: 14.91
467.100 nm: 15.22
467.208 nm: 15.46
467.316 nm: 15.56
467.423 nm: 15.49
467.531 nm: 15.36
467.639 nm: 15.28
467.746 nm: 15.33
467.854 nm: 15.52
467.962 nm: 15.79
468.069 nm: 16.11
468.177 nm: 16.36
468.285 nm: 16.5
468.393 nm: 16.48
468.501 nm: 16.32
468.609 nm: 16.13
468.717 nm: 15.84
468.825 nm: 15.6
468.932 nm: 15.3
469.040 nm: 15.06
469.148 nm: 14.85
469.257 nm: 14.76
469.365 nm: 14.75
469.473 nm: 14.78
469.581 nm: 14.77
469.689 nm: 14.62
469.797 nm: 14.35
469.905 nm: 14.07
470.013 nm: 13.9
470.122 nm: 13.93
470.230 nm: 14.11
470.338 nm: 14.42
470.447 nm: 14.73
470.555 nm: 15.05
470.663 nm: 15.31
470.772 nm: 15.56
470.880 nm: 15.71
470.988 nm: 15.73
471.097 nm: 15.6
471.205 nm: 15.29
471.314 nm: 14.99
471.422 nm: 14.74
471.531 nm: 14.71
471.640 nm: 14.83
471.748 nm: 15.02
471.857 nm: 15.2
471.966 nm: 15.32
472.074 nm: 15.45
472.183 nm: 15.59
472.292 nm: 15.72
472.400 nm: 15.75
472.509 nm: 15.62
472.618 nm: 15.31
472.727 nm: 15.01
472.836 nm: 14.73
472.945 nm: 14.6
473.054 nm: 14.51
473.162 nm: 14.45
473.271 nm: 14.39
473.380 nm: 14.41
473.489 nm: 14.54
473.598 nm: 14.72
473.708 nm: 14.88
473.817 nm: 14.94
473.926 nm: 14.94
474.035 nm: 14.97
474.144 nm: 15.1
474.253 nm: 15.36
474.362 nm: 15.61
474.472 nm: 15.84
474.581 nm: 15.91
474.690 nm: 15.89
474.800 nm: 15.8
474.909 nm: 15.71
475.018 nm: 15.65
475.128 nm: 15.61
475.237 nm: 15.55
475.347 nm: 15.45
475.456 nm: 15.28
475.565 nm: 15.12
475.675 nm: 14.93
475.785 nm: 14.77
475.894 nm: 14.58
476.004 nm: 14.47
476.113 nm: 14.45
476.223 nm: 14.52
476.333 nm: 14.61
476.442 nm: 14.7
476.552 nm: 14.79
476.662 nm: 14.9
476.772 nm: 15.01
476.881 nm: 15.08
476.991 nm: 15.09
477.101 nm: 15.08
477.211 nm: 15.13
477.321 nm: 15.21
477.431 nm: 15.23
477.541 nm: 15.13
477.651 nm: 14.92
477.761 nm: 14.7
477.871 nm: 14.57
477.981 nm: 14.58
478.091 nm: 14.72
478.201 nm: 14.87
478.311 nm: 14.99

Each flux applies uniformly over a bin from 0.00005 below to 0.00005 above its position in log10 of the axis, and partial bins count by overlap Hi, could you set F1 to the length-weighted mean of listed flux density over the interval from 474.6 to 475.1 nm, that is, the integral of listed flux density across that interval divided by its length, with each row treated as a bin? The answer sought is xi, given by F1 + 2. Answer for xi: 17.8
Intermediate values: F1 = 15.8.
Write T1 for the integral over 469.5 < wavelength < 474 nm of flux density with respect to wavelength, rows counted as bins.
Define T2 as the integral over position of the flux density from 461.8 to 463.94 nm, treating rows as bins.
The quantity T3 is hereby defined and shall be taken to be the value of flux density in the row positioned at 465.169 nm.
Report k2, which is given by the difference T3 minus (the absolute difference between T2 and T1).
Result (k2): -19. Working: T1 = 67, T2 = 33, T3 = 14.72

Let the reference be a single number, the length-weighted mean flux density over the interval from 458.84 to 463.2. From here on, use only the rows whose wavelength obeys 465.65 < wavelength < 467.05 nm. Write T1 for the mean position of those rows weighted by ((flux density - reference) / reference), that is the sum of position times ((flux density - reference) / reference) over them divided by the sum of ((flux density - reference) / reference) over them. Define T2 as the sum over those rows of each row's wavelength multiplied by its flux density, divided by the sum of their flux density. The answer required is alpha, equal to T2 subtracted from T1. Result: 0.25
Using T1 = 466.60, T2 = 466.34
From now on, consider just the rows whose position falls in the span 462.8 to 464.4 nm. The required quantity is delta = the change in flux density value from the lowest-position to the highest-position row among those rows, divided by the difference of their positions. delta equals 0.0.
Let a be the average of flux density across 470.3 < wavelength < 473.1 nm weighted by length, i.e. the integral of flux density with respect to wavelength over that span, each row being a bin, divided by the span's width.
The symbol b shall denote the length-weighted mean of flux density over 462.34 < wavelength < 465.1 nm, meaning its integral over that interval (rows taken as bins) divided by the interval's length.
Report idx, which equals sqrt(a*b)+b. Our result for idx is 30.4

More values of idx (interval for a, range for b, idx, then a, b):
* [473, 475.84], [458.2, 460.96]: 30.0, 15.17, 15.0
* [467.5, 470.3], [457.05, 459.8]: 29.7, 15.22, 14.7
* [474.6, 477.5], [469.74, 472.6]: 30.1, 15.11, 15.0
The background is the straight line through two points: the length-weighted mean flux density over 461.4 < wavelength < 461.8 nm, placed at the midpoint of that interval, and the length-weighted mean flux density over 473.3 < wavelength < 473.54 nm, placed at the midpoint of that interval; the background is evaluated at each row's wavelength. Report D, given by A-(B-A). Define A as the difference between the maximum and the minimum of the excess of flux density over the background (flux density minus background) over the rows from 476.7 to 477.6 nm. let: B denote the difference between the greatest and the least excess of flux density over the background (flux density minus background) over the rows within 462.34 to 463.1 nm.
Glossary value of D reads -0.03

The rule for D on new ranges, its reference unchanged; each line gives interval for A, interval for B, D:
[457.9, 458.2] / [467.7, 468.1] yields -0.58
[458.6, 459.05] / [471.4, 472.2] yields -0.61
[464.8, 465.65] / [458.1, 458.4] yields 2.47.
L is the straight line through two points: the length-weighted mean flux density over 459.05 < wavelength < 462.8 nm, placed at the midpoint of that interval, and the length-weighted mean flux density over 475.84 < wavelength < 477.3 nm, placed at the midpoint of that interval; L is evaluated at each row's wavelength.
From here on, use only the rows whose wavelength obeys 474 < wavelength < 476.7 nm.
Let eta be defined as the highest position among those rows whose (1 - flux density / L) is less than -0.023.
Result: 475.456 nm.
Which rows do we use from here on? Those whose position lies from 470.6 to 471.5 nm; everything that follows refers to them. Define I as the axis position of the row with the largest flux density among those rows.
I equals 470.988 nm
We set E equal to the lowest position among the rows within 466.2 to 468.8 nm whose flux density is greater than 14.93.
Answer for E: 467.100 nm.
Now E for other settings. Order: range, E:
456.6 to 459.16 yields 456.678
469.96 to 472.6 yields 470.555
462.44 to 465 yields 462.498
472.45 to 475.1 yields 472.509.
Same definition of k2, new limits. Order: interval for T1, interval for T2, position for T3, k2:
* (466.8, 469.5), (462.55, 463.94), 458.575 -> -5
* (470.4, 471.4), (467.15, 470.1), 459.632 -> -15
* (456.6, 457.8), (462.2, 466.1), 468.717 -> -25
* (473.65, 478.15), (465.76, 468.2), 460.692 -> -15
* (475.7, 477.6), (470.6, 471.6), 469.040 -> 2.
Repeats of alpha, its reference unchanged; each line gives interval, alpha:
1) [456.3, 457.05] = -0.17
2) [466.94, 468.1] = 0.23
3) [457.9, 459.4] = -0.09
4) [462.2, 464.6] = -0.09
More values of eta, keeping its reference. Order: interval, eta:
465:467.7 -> 467.531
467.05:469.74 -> 468.825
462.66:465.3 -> 464.206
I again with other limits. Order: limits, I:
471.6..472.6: 472.400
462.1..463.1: 462.498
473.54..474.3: 474.253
